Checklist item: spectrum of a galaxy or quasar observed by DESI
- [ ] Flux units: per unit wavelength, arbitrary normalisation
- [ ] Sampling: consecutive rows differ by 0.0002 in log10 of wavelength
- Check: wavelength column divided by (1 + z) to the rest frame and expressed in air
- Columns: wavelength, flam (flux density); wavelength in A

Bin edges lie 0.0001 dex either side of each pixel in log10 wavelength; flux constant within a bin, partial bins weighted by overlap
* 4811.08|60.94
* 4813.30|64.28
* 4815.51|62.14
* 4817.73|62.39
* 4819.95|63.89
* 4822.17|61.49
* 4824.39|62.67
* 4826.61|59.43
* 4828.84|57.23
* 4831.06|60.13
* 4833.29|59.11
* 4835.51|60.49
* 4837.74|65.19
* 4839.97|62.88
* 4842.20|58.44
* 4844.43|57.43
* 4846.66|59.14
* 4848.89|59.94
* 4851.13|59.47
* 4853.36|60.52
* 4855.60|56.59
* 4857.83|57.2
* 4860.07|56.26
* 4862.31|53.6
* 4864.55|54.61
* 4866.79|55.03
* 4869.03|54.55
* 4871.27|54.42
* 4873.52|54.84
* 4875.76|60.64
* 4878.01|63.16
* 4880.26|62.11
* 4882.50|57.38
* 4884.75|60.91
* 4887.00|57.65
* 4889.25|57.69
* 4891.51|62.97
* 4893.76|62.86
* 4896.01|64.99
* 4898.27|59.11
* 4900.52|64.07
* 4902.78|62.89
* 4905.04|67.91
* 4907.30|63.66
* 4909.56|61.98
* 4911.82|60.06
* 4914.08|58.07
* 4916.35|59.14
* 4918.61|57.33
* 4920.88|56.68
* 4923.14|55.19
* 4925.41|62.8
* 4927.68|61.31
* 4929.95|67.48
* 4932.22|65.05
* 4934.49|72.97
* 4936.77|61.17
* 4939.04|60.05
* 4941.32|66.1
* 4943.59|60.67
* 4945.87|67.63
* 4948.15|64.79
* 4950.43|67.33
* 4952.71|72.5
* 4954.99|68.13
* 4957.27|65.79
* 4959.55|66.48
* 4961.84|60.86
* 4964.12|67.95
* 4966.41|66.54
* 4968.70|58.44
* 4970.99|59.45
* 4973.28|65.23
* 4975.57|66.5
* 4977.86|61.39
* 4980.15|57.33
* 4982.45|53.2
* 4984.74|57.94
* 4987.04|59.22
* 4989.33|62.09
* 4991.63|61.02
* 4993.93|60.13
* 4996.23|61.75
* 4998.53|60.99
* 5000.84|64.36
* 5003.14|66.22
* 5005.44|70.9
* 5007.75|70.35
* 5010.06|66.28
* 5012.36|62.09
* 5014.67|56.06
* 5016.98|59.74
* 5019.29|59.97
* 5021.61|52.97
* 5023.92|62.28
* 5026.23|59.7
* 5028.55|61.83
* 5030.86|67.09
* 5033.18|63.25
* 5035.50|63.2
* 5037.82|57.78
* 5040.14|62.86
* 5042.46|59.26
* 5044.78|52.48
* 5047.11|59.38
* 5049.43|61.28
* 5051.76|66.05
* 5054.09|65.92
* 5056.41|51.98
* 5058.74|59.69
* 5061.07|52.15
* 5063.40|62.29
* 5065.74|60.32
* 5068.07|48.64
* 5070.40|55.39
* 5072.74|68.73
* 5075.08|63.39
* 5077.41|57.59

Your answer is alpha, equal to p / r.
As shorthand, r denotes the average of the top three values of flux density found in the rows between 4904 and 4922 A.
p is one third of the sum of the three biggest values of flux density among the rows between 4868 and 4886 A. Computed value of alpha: 0.96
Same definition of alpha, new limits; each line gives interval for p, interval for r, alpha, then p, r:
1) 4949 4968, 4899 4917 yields 1.07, 69.5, 65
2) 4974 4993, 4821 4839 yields 1.00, 63.3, 63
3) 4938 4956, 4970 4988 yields 1.08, 69.4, 64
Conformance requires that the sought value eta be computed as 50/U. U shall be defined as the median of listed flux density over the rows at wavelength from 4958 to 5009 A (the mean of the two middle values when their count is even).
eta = 0.812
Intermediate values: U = 61.6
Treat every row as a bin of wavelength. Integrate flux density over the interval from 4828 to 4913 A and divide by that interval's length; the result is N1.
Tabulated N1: 59.7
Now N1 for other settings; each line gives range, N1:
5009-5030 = 60.2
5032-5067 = 59.8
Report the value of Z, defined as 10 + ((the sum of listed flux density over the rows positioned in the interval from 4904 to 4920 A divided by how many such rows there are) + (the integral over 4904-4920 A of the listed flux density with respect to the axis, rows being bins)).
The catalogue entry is 1048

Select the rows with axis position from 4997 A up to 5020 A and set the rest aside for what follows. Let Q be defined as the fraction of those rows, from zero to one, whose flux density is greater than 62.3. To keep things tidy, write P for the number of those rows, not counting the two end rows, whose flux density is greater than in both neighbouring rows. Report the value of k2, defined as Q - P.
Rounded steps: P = 1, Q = 0.50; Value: -0.5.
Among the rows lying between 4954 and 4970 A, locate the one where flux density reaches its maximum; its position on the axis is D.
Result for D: 4954.99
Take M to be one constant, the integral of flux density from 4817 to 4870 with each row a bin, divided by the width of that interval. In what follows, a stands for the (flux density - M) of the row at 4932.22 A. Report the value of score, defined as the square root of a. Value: 2.4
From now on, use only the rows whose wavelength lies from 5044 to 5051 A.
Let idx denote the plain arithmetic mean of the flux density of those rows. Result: 57.7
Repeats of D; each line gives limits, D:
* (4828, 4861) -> 4837.74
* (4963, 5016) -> 5005.44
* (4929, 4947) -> 4934.49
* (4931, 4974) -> 4934.49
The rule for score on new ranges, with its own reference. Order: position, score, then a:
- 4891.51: 2.0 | 3.9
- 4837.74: 2.5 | 6.1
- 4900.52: 2.2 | 5.0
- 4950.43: 2.9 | 8.3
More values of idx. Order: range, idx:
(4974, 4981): 61.7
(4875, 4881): 62.0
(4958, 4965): 65.1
